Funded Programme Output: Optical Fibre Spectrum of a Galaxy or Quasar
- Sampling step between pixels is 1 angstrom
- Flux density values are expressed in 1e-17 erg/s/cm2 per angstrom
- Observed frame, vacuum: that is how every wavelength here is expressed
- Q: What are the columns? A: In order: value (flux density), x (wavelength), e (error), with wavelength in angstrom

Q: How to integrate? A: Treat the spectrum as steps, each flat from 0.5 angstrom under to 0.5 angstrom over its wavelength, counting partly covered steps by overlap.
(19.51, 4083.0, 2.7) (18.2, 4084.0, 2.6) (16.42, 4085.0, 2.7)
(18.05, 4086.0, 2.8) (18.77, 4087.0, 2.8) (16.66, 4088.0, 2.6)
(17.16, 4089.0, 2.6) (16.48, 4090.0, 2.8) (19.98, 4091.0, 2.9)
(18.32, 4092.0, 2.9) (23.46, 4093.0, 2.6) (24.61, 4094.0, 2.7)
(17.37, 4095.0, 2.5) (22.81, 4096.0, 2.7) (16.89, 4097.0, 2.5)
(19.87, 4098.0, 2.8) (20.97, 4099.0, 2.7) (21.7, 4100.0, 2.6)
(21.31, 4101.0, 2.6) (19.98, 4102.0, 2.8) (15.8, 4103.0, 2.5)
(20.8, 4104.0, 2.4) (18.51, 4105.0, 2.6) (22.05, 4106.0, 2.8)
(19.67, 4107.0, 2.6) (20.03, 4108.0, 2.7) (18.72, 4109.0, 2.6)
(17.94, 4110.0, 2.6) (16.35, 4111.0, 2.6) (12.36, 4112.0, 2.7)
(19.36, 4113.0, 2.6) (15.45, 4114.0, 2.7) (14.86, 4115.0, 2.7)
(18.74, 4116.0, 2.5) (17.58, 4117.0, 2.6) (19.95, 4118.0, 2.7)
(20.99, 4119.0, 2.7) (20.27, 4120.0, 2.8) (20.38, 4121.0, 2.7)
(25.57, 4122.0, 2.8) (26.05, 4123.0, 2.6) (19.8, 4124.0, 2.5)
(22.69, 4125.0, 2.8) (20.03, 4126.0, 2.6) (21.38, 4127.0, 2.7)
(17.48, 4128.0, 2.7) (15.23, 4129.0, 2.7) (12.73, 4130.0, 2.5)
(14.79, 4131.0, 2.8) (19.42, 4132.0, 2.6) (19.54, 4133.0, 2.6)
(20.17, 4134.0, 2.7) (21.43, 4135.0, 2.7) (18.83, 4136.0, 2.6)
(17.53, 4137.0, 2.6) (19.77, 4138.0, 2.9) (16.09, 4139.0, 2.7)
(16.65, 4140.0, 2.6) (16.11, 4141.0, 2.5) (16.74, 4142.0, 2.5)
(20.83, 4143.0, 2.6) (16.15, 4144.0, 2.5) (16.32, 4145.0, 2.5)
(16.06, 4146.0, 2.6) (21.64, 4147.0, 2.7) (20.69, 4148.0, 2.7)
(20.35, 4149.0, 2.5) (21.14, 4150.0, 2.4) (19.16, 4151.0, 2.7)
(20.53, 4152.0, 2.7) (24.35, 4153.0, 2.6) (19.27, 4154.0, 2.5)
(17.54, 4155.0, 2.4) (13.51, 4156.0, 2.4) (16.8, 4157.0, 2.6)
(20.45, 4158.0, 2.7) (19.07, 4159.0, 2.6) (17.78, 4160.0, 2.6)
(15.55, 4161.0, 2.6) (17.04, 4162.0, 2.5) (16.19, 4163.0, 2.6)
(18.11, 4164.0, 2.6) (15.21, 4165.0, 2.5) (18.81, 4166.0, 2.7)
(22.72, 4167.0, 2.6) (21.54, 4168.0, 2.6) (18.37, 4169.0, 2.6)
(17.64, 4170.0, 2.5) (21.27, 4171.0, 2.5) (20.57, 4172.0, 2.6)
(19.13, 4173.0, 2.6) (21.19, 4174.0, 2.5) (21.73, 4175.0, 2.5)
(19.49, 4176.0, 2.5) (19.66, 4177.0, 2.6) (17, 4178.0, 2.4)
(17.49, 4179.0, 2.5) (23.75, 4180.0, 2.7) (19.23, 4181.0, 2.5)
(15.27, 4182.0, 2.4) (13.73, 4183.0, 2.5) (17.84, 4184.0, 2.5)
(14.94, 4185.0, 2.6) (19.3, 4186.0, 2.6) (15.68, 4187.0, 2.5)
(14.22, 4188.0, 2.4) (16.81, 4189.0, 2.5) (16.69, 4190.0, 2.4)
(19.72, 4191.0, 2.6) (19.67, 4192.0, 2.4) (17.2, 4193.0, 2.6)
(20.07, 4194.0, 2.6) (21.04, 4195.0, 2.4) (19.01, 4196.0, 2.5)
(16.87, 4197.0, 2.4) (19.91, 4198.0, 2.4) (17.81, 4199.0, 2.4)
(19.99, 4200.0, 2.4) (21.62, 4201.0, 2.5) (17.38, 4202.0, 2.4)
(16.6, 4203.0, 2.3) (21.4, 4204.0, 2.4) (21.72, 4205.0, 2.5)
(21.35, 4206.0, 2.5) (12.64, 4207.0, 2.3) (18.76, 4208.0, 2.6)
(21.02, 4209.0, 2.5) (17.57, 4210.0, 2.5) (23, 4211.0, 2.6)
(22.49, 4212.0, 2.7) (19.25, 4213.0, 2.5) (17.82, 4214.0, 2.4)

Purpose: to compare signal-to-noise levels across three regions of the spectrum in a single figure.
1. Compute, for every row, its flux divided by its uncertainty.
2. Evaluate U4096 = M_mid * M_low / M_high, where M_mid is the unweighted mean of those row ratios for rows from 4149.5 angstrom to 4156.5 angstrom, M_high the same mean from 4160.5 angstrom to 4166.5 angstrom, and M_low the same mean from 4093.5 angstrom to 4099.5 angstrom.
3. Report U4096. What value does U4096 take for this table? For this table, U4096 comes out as 9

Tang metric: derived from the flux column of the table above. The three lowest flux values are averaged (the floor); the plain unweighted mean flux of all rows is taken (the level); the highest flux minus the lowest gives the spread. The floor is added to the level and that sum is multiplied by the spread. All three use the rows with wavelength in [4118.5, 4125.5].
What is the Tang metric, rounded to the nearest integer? 265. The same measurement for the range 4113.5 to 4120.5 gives 210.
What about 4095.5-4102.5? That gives 233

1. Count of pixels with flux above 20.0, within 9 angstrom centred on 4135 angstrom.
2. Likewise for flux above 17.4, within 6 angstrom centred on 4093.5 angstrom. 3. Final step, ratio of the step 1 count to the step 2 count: 0.40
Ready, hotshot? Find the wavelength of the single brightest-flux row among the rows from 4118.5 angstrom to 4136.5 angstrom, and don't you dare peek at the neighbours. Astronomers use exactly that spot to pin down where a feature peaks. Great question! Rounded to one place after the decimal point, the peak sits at 4123.0 angstrom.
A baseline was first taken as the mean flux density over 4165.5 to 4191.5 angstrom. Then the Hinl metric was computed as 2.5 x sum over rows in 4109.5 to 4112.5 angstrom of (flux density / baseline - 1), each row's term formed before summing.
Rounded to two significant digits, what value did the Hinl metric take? -1.2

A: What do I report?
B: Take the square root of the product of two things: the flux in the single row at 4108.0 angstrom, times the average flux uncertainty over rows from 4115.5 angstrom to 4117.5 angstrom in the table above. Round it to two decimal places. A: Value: 7.15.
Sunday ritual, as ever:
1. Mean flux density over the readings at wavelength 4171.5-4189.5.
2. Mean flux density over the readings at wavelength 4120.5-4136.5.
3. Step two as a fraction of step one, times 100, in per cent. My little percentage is 109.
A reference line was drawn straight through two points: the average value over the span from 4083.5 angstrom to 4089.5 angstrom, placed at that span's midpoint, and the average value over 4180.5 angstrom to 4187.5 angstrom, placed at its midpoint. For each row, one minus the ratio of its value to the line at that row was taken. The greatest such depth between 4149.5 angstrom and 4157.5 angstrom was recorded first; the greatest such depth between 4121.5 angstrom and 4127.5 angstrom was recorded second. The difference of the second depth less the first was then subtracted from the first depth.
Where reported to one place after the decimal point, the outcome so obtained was 0.5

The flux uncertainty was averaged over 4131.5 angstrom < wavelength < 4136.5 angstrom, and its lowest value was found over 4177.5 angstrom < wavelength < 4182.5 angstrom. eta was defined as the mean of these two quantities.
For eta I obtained 2.52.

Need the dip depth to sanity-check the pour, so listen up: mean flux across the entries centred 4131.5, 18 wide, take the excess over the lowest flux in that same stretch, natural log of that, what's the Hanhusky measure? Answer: 1.8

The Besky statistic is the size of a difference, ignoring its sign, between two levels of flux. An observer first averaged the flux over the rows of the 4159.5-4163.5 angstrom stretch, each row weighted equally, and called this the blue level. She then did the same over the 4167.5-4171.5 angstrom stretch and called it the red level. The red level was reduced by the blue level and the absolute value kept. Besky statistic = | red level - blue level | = 3.1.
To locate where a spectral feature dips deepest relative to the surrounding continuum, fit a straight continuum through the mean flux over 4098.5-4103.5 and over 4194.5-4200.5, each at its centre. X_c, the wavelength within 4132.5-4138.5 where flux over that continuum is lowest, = 4137.0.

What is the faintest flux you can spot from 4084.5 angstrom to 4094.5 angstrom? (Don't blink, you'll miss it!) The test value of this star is 16.42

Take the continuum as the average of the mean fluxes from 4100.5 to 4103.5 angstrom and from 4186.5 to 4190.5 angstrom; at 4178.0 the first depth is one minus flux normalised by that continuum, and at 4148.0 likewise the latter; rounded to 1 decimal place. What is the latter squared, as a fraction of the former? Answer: 1.4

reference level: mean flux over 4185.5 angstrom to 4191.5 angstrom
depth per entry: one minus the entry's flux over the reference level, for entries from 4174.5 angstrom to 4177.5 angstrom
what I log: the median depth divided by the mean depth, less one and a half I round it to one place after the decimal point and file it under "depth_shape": -0.7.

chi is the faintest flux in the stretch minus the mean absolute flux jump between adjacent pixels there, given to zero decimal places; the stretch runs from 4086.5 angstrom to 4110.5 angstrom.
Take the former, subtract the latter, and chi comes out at 13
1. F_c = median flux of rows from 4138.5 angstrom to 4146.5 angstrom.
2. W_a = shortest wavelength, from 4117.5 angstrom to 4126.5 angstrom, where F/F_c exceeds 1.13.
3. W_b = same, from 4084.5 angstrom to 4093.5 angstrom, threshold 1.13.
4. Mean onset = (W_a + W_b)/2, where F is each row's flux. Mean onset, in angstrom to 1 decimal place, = 4102.5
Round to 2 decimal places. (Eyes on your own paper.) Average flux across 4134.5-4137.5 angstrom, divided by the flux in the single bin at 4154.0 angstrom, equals 1.00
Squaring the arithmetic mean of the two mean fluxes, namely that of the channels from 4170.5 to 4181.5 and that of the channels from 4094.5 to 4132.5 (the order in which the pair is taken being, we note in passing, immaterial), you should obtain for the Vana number 383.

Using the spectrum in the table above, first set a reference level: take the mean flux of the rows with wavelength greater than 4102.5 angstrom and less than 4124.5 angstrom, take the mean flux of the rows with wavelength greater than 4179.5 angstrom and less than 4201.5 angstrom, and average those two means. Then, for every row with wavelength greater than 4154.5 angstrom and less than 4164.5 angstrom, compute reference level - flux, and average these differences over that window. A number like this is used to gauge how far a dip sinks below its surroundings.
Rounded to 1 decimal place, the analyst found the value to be 1.5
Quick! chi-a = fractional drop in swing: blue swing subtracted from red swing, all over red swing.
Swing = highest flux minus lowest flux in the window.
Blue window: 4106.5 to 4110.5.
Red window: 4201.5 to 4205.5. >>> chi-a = 0.59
